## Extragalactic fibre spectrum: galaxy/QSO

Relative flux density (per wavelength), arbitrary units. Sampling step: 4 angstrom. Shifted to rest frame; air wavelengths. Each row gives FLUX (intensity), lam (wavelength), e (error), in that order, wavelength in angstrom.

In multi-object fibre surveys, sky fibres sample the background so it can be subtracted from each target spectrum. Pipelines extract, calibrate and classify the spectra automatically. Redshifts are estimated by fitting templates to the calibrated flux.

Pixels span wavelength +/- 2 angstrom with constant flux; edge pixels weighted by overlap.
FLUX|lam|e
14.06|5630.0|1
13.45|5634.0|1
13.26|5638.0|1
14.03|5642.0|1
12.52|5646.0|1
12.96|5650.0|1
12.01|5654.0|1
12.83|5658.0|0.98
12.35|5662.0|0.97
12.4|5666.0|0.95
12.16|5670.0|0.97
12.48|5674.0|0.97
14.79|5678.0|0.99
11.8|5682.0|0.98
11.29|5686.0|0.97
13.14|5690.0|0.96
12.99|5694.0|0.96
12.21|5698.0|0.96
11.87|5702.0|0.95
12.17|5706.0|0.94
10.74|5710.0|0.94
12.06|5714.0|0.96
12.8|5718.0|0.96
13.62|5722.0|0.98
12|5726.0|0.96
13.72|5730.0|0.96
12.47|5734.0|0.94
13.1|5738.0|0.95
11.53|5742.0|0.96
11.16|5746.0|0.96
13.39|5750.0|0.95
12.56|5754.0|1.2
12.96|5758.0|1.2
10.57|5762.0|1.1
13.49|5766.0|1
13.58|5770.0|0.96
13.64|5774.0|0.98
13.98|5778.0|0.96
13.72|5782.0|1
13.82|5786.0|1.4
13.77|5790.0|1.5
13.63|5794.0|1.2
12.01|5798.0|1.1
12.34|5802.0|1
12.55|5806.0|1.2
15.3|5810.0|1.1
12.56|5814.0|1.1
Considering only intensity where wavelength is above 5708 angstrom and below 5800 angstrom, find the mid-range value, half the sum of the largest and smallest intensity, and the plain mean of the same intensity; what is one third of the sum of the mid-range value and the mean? 8.36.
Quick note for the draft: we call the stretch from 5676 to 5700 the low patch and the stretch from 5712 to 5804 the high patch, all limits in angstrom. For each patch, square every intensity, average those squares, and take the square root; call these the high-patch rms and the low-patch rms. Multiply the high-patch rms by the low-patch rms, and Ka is 165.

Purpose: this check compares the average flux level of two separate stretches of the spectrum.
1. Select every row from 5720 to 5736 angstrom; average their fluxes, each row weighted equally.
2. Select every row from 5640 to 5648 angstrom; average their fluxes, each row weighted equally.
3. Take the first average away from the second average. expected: 0.32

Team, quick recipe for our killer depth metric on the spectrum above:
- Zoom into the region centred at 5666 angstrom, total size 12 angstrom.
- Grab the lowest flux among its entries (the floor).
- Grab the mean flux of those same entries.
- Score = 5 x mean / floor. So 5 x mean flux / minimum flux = 5.06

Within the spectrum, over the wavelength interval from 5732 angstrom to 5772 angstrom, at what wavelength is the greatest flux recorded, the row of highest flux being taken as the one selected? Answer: 5770.0 angstrom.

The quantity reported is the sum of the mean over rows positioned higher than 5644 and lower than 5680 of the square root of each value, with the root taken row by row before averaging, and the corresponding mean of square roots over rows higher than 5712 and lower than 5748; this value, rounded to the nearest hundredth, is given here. 7.10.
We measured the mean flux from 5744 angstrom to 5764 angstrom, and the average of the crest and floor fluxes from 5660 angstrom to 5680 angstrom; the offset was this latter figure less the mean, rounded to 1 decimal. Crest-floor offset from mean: 1.3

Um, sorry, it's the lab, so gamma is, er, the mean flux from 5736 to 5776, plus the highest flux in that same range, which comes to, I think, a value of 26.2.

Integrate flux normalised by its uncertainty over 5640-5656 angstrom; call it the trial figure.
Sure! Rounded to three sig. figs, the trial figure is 206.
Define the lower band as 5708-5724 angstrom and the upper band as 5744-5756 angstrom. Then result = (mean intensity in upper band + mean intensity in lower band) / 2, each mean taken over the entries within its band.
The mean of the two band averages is 12.3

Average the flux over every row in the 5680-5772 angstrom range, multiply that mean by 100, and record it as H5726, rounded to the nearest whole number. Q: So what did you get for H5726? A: 1240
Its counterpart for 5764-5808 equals 1332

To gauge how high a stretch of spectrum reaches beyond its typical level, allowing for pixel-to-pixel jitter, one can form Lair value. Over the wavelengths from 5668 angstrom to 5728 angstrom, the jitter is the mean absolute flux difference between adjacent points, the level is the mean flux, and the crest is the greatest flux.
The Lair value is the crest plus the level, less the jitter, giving 26.09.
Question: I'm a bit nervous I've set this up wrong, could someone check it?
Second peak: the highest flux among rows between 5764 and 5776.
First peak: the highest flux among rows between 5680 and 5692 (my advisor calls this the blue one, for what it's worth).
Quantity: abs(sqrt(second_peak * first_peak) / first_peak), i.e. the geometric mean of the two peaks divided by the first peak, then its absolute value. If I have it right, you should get 1.02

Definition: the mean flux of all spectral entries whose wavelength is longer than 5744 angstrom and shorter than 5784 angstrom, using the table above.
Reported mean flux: 12.9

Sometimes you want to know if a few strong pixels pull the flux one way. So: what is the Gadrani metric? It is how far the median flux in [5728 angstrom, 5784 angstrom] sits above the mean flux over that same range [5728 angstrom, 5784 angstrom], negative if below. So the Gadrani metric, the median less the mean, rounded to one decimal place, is 0.4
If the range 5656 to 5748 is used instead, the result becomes -0.1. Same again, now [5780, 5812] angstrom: 0.3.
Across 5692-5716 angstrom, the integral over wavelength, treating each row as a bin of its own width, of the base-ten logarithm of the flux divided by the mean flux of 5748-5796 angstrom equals -1.05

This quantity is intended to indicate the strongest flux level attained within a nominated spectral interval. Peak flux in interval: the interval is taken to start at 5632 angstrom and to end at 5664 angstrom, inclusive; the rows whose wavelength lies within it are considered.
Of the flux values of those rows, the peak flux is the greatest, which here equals 14.03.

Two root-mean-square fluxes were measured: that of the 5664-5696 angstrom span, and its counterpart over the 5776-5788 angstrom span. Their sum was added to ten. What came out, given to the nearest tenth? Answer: 36.5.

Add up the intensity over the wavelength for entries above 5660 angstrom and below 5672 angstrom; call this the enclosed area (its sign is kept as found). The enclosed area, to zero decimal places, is 148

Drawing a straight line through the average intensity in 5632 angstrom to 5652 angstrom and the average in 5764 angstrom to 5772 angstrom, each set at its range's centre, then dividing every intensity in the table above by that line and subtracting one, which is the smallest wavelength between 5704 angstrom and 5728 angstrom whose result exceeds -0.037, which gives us 5722.0 angstrom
